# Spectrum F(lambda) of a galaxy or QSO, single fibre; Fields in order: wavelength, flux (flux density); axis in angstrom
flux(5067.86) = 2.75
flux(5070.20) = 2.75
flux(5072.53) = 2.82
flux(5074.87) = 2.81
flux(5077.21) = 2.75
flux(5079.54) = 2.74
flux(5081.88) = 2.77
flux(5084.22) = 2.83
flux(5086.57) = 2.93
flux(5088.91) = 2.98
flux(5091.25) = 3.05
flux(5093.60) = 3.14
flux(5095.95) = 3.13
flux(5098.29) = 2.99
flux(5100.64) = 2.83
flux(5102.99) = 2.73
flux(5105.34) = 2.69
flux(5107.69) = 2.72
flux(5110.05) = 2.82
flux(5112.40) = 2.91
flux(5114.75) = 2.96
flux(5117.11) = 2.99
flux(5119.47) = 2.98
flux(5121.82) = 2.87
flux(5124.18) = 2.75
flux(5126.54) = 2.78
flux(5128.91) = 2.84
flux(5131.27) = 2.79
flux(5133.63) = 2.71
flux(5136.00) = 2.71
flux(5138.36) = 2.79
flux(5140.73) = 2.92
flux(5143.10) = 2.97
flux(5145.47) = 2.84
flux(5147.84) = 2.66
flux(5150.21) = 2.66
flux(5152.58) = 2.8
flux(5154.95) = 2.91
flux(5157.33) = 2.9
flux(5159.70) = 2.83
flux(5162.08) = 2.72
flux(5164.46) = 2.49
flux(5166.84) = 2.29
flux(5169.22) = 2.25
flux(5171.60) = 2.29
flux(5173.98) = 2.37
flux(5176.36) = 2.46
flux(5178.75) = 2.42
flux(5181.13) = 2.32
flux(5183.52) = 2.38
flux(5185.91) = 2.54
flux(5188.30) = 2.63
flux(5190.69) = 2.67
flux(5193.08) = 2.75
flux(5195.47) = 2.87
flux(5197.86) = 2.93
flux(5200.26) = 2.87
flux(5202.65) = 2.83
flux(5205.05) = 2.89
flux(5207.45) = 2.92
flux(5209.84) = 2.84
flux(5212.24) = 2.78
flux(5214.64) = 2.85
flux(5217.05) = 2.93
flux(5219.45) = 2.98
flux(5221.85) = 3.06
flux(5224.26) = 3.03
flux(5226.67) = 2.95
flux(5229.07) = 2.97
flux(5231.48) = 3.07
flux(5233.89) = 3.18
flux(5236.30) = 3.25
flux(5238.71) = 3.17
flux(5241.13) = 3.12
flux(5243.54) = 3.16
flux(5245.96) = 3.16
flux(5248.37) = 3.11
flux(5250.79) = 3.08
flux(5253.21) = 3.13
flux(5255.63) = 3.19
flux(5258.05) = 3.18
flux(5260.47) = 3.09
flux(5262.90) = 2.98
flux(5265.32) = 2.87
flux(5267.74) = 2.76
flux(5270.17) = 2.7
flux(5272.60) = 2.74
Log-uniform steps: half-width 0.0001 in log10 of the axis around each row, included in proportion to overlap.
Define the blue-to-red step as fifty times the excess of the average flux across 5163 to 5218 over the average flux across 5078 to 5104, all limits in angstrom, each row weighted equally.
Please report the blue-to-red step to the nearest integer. -14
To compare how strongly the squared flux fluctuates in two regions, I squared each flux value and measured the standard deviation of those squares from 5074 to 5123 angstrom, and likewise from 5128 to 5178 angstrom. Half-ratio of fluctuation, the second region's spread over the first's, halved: 0.8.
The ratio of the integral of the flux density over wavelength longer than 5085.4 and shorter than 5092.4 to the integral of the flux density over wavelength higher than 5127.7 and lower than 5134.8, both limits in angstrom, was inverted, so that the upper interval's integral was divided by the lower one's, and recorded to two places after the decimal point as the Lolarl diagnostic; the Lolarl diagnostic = 0.94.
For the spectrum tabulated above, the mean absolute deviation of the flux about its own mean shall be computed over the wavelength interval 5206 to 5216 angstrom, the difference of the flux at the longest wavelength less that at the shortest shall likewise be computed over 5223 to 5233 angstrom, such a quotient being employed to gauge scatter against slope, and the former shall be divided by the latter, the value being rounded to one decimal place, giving 0.9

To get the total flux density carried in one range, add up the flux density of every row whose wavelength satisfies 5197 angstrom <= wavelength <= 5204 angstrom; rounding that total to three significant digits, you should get 8.63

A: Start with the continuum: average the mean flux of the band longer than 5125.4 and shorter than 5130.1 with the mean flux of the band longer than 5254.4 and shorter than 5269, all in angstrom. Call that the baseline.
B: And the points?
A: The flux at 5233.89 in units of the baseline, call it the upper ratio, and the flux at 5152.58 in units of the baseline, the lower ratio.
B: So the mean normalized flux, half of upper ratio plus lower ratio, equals 1.03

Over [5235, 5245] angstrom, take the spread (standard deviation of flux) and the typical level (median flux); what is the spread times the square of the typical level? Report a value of 0.5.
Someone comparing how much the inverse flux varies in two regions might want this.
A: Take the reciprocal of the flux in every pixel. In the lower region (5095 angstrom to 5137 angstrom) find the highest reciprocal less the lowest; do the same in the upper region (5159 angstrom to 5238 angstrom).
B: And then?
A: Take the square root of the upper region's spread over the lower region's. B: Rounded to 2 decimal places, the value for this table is 1.62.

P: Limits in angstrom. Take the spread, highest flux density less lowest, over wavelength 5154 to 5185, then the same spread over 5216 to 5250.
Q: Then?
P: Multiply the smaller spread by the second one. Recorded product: 0.10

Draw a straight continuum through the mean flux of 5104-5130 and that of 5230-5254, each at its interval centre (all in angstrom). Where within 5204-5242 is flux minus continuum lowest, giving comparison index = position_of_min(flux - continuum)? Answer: 5212.24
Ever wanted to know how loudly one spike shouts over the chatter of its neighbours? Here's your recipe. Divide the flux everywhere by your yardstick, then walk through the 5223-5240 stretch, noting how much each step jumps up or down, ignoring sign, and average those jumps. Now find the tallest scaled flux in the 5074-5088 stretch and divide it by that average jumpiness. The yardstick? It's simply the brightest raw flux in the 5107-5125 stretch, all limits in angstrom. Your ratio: 38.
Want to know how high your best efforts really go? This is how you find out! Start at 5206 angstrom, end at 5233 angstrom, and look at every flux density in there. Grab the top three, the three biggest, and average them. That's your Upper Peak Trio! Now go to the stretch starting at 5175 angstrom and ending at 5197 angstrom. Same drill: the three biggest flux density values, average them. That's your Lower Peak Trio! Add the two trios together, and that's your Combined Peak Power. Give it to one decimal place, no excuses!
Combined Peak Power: 5.8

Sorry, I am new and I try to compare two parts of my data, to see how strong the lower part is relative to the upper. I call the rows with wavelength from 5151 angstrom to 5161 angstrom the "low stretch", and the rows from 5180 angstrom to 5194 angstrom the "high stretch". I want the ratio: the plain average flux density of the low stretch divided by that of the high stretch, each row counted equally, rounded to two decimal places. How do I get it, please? 1.12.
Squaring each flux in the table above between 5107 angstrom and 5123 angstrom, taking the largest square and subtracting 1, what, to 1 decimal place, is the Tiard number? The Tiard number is 7.9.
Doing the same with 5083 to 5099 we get 8.9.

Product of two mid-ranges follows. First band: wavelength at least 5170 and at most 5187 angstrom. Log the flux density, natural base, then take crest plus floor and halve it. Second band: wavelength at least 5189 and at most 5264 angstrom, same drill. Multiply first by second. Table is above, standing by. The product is 0.95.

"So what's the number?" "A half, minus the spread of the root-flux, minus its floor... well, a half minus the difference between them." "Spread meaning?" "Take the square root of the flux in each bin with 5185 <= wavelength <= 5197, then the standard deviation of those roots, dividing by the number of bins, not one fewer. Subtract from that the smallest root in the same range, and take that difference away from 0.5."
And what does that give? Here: 2.06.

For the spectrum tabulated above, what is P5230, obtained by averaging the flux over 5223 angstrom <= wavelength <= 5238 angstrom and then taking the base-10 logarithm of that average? 0.49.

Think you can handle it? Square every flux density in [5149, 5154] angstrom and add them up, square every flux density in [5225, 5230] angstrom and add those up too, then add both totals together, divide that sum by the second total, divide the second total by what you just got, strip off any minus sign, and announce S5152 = 9.5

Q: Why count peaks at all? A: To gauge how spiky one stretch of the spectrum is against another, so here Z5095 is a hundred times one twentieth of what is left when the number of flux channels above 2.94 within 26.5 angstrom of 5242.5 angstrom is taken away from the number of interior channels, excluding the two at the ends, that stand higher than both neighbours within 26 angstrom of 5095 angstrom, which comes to -80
